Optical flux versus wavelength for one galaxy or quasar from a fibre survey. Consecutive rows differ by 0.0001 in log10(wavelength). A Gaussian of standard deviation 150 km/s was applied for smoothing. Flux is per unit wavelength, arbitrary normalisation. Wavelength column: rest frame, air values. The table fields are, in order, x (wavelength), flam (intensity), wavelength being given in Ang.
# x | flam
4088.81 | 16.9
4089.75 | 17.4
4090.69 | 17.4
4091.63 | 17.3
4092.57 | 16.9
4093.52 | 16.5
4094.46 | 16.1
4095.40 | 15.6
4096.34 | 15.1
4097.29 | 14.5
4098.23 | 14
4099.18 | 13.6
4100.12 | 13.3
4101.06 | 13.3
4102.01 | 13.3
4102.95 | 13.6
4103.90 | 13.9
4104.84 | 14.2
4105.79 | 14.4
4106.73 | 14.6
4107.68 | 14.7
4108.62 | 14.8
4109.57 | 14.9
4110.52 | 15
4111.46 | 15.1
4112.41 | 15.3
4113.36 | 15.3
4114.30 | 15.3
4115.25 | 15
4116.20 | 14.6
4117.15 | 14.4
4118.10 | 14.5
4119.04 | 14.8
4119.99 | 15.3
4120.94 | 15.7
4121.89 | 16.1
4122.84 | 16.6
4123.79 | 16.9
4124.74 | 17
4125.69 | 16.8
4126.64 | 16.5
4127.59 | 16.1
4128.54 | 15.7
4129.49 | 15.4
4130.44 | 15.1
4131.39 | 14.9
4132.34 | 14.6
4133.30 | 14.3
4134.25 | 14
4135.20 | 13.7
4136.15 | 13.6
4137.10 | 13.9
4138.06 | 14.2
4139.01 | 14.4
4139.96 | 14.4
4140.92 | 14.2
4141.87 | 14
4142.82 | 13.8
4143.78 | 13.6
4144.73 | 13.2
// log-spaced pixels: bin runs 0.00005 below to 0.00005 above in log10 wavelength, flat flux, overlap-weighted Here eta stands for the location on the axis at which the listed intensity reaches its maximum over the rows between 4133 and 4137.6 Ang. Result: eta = 4133.30 Ang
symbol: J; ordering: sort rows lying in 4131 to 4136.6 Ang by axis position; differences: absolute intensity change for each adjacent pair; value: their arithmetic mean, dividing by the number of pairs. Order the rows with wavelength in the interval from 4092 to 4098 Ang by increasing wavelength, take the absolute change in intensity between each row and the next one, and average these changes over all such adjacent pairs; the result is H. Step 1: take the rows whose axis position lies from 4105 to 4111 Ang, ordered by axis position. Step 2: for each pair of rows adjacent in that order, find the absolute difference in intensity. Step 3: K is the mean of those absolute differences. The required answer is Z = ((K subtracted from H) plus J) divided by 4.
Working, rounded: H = 0.48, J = 0.26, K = 0.12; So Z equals 0.155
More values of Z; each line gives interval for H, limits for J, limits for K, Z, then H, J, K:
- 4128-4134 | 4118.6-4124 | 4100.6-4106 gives 0.120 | 0.28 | 0.42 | 0.22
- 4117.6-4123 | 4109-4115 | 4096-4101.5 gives 0.035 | 0.42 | 0.08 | 0.36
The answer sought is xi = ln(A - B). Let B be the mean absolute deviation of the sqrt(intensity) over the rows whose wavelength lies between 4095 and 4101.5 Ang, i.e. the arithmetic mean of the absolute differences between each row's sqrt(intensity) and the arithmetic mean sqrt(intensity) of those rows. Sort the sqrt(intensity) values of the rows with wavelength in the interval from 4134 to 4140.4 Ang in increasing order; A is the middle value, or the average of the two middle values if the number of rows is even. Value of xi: 1.29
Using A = 3.742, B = 0.098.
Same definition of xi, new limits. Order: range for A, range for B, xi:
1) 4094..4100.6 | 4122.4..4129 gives 1.33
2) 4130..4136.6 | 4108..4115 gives 1.32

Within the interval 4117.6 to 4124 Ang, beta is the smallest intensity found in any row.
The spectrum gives 14.5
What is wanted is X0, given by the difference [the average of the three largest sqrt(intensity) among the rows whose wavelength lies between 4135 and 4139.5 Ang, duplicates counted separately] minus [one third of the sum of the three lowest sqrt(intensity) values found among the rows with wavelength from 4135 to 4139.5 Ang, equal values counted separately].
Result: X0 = 0.06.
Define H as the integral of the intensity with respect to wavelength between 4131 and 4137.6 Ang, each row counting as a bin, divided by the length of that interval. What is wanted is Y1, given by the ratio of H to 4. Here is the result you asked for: 3.5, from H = 14.1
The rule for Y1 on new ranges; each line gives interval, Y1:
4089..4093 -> 4.3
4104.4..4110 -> 3.6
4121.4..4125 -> 4.2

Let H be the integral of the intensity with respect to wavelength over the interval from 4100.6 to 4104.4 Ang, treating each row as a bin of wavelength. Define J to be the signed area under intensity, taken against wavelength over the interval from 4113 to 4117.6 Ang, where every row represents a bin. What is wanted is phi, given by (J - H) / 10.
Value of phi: 2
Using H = 51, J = 69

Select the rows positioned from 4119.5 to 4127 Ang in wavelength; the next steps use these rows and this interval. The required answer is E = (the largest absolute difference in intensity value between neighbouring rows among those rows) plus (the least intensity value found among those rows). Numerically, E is 15.8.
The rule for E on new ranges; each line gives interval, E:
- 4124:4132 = 15.3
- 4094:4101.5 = 13.9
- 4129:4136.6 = 13.9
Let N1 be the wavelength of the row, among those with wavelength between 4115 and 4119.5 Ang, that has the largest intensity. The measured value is 4115.25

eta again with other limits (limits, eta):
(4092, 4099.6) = 4092.57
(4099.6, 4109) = 4108.62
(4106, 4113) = 4112.41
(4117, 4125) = 4124.74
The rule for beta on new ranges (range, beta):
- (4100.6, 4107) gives 13.3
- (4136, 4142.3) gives 13.6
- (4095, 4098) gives 14.5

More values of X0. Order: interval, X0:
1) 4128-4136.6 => 0.21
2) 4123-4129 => 0.10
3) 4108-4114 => 0.04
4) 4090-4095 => 0.09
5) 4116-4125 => 0.29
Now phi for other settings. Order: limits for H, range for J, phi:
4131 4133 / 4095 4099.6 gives 4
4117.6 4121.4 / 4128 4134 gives 3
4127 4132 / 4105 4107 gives -5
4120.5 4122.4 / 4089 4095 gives 7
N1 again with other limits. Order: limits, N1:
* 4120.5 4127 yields 4124.74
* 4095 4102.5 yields 4095.40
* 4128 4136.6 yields 4128.54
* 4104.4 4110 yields 4109.57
